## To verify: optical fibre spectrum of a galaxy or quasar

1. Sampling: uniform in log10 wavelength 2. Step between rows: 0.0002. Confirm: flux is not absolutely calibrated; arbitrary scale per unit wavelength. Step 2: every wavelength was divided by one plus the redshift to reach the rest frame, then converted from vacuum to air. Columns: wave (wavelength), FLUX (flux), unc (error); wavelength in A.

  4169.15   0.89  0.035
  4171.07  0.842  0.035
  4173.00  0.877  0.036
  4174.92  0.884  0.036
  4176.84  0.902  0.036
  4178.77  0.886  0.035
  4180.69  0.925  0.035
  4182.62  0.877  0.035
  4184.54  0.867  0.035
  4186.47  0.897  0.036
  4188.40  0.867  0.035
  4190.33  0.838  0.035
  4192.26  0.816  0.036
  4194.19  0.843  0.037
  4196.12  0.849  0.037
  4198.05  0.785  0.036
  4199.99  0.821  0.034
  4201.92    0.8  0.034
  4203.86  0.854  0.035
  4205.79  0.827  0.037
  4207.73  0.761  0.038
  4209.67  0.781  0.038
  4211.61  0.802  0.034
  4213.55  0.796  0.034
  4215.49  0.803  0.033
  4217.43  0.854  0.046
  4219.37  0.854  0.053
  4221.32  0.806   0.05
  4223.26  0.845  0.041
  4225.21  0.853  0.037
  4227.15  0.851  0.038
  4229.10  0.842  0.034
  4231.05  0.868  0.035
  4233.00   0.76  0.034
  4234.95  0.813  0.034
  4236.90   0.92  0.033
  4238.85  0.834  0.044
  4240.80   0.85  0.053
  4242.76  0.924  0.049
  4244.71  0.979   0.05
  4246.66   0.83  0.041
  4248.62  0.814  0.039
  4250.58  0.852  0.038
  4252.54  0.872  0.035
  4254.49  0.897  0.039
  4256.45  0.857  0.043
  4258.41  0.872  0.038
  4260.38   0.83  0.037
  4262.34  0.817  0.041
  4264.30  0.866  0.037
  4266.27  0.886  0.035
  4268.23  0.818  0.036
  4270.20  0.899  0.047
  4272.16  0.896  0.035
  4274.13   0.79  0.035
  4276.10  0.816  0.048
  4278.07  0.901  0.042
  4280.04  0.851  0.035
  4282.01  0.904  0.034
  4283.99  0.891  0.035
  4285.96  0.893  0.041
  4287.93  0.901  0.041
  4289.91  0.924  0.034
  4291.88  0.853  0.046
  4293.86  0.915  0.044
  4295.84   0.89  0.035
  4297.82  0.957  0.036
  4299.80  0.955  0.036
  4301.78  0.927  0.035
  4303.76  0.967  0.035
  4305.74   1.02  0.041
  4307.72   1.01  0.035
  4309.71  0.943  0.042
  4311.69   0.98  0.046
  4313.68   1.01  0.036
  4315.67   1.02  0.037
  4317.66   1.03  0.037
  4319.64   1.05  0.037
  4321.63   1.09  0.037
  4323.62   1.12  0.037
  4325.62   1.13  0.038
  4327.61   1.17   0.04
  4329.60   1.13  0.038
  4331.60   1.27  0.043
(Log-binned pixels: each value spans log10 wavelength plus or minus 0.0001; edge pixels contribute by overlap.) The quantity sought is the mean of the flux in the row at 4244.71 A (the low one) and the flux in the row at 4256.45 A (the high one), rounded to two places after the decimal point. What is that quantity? 0.92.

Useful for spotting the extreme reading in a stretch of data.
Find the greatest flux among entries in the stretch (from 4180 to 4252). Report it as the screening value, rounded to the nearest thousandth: 0.979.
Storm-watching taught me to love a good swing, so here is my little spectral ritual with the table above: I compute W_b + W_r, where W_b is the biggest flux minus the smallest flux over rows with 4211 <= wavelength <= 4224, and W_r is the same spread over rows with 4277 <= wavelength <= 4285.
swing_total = 0.111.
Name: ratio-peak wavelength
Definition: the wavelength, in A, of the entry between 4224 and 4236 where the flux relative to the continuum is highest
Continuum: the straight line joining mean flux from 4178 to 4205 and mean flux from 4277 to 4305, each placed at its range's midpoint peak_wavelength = 4231.05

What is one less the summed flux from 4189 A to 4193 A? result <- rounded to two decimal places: -0.65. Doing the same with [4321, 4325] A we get -1.21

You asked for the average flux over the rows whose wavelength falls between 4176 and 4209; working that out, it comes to 0.85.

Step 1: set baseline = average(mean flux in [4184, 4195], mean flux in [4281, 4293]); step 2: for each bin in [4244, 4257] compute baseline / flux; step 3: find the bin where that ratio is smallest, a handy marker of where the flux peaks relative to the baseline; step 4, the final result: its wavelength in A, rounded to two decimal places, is 4244.71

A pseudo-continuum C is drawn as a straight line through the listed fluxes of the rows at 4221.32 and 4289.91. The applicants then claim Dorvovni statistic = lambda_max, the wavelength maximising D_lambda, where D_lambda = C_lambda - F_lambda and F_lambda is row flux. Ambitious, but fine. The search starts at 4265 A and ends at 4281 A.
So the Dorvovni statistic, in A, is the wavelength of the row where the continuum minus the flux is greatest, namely 4274.13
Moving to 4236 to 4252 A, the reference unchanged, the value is 4248.62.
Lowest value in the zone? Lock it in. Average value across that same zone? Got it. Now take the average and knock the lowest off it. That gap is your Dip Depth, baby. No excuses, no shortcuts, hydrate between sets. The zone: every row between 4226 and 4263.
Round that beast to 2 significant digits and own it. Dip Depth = 0.097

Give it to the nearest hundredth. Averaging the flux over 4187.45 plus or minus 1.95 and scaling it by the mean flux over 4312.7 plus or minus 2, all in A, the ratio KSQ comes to 0.89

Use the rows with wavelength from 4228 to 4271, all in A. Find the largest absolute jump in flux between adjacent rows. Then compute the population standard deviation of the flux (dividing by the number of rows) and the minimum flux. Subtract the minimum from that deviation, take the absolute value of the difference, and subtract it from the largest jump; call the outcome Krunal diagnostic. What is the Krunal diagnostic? -0.56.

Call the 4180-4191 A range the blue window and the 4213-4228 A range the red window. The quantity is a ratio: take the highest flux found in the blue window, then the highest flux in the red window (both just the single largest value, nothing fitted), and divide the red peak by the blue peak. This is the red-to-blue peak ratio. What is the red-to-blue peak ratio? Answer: 0.92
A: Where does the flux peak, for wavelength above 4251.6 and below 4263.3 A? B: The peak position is 4254.49 A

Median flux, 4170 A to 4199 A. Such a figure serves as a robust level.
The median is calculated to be 0.867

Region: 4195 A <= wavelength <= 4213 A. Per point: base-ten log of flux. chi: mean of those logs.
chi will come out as -0.092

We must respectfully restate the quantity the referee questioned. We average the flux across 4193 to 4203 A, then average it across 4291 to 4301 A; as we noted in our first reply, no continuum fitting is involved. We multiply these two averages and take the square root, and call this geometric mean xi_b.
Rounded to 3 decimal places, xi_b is 0.866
